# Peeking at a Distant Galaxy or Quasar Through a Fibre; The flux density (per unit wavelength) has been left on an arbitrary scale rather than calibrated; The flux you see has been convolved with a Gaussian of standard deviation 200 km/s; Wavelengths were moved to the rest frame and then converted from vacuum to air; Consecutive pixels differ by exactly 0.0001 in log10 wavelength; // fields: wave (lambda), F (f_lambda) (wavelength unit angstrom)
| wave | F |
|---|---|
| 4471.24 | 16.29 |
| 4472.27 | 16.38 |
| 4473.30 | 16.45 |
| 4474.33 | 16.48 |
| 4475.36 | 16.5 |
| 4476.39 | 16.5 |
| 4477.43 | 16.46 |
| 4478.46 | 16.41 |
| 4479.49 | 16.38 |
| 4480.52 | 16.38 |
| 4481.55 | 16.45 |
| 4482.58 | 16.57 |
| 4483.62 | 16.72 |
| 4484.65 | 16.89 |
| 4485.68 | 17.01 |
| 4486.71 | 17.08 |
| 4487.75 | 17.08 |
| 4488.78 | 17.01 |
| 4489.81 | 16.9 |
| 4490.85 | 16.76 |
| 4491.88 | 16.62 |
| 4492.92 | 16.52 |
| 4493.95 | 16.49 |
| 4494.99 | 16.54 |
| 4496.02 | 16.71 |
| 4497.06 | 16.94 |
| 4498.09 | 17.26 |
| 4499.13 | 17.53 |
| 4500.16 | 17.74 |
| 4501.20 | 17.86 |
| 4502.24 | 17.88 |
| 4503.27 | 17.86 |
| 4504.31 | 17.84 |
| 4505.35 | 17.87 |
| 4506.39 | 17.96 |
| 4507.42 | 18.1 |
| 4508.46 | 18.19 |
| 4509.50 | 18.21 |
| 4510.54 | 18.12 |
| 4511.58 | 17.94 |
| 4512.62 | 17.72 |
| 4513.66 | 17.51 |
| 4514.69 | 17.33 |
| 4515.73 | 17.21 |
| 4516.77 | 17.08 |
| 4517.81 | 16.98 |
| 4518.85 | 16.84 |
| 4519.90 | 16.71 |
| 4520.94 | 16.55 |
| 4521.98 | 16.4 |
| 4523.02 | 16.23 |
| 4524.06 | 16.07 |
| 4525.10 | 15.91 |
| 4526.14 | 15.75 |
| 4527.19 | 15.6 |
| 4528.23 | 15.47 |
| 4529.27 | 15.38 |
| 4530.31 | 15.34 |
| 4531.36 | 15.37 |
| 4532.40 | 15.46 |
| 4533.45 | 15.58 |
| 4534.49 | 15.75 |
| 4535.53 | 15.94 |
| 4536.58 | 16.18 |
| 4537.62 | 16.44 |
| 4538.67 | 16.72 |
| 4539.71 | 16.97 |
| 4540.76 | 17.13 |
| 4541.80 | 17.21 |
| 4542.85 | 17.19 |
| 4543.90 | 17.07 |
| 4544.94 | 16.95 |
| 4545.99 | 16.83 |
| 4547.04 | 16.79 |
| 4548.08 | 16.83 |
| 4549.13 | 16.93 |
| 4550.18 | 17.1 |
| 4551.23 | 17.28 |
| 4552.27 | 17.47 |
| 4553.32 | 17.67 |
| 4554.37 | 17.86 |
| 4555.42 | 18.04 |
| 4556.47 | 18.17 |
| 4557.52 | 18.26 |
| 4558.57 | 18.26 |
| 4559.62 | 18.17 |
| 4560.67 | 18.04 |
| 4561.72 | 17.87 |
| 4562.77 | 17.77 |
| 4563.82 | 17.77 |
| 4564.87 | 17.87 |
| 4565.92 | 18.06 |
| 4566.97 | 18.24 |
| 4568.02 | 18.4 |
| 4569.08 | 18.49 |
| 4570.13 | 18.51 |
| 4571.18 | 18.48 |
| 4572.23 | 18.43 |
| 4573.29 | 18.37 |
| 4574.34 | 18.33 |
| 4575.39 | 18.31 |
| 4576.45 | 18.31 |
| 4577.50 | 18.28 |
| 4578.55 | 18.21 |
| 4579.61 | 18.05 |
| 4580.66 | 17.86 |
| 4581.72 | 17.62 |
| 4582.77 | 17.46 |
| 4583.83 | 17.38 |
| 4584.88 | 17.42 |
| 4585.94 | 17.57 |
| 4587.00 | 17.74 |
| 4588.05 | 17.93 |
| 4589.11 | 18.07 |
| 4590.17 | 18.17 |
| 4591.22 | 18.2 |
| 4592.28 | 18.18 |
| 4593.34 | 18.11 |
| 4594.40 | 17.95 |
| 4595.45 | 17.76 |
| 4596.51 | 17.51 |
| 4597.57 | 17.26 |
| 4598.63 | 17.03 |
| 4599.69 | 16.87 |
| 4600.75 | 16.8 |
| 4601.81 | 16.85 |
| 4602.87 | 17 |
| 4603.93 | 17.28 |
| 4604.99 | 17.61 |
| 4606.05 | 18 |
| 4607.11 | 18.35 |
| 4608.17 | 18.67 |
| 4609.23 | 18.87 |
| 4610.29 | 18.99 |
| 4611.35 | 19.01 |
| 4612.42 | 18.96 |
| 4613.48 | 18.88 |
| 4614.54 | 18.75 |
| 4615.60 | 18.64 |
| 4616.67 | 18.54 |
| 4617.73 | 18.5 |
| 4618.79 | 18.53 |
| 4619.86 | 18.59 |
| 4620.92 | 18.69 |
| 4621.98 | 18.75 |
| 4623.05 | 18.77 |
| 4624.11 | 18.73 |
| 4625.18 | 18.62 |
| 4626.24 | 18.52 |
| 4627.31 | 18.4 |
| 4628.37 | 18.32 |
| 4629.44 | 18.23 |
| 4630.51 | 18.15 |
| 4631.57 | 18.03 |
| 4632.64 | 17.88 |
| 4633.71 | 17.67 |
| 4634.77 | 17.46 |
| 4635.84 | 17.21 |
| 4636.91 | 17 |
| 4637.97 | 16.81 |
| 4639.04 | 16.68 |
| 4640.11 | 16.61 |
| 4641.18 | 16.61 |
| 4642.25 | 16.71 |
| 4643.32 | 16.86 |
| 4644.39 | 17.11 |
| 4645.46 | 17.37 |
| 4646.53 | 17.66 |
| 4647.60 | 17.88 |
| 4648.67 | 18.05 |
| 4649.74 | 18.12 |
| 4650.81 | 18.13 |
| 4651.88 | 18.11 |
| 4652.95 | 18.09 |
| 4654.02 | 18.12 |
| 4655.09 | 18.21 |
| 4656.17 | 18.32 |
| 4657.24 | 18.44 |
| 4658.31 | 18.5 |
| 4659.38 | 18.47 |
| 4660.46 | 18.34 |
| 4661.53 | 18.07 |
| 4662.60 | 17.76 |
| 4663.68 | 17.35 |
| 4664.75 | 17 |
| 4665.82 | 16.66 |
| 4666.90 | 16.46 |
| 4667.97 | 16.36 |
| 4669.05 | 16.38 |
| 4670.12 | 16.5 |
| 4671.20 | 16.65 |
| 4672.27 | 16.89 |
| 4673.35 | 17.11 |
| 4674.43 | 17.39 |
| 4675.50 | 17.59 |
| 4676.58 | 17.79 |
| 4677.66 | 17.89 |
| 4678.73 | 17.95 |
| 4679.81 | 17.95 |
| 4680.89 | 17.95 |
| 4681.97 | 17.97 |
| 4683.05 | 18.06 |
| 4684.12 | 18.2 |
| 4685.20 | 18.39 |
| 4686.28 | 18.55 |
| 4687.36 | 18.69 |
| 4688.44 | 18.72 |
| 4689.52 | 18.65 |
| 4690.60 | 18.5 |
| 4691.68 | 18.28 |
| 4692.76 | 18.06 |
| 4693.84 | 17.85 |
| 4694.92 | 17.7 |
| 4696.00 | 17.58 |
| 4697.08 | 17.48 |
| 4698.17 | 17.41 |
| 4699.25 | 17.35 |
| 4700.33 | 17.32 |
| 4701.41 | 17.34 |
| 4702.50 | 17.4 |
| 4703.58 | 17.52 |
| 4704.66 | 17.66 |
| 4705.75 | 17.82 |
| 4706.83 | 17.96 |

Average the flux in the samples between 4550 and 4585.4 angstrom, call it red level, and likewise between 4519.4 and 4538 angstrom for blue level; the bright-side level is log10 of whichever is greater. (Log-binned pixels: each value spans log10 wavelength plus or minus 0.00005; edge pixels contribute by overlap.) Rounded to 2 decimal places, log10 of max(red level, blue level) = 1.26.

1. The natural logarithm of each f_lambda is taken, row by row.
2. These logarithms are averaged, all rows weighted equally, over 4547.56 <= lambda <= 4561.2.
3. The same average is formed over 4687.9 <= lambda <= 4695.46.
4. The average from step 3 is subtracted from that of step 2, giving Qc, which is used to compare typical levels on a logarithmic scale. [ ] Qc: -0.03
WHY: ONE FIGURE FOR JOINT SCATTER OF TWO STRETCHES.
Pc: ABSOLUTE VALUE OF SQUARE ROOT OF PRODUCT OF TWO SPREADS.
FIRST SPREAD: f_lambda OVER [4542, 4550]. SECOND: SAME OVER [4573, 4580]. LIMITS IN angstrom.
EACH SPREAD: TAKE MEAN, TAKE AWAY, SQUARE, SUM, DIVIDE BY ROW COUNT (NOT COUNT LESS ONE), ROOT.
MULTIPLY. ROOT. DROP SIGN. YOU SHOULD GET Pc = 0.115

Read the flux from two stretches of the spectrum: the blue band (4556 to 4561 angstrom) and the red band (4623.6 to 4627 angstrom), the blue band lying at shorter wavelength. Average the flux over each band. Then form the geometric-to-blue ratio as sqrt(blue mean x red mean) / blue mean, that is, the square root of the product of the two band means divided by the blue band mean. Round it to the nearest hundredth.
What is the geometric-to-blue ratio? 1.01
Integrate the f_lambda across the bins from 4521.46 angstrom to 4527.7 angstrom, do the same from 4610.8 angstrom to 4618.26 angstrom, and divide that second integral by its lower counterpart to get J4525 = 1.40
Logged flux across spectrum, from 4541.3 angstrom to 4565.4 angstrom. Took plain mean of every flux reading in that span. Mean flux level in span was 17.5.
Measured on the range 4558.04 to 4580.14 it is 18.2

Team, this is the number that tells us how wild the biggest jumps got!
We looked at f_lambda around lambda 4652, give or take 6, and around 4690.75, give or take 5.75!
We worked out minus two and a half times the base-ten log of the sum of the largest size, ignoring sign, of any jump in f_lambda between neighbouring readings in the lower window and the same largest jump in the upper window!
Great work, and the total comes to 0.89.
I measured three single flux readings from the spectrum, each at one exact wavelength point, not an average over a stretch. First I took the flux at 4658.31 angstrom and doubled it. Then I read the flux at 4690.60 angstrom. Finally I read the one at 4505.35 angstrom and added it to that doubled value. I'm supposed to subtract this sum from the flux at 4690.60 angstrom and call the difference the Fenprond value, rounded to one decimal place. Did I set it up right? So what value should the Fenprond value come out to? -36.4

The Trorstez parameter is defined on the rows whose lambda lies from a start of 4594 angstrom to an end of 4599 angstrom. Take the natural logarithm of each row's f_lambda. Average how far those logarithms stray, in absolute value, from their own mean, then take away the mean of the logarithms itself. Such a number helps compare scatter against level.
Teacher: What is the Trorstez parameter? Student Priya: -2.85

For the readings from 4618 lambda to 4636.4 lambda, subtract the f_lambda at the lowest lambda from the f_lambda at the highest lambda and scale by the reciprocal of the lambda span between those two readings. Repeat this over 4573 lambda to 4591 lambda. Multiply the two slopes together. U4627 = 0.0009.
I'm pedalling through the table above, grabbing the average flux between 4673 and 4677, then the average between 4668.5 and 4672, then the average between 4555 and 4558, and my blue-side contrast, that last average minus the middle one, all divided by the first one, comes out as 0.09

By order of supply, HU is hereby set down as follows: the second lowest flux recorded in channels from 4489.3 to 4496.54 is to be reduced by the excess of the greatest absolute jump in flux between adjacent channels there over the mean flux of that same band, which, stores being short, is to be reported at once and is 33.0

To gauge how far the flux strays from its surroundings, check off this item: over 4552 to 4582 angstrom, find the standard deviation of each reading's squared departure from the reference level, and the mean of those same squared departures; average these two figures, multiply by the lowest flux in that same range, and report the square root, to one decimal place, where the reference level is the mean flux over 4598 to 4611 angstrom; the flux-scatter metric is 2.0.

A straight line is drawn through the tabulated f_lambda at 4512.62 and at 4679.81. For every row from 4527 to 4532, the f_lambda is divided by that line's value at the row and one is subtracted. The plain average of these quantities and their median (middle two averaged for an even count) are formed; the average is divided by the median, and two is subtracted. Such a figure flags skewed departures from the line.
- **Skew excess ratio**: -1.02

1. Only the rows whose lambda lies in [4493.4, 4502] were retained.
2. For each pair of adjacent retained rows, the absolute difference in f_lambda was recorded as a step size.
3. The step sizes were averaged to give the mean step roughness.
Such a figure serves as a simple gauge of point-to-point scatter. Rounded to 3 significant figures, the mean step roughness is 0.196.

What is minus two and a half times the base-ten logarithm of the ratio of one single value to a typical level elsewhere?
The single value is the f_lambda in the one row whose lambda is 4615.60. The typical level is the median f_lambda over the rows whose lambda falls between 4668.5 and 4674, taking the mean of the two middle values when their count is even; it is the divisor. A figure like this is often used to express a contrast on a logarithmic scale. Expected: -0.12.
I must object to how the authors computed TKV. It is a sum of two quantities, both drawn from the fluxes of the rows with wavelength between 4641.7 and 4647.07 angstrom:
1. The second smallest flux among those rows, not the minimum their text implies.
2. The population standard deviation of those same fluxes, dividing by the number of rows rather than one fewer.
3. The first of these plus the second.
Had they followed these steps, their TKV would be 17.2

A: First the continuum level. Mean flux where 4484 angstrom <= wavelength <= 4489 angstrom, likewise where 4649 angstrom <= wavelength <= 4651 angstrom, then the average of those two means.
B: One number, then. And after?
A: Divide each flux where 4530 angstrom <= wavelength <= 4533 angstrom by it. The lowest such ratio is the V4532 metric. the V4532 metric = 0.87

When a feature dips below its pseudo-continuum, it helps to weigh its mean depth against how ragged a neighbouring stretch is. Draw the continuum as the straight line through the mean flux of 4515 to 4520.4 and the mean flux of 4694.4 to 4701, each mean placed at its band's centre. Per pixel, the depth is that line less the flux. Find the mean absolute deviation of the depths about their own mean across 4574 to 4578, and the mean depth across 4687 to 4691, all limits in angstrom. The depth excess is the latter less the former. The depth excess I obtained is -1.2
